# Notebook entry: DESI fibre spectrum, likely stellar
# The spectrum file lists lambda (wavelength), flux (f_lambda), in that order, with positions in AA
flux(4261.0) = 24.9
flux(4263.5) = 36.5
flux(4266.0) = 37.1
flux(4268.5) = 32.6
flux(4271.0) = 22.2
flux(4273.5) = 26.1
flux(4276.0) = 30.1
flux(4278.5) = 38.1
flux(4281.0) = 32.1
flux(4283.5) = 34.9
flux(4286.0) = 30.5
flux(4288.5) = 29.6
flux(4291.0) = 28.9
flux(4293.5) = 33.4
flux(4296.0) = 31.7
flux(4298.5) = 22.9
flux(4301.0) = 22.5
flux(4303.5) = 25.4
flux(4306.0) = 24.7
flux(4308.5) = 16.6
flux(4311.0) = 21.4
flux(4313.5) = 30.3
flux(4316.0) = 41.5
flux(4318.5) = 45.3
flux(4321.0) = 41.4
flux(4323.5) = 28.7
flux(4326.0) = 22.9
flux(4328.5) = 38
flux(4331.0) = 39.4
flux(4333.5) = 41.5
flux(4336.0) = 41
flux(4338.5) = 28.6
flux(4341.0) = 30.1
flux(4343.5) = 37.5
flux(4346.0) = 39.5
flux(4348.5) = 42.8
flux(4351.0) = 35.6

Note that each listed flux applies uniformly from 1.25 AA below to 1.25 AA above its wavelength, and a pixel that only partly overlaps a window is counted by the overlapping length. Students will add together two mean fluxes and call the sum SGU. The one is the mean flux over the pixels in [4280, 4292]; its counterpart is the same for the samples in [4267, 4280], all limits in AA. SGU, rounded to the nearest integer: 61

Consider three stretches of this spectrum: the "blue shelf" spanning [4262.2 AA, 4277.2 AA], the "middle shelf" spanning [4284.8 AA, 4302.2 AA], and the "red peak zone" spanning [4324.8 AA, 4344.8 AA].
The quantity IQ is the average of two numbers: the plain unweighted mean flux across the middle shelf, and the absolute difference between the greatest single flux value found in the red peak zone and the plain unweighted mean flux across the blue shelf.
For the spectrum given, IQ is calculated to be 19.6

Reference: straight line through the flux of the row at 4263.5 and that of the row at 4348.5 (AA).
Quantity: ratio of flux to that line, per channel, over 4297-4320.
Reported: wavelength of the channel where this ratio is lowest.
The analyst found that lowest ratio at 4308.5 AA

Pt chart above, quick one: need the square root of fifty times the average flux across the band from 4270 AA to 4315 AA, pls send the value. 37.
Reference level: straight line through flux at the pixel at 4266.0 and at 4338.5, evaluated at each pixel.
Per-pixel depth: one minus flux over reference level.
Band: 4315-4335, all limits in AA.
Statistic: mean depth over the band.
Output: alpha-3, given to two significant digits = -0.24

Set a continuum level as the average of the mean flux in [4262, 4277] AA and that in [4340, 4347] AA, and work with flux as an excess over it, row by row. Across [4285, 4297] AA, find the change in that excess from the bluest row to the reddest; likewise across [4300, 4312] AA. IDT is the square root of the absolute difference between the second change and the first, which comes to 1.5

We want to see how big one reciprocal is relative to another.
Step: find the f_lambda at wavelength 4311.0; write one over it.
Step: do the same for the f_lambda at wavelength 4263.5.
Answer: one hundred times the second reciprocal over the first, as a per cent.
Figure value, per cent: 59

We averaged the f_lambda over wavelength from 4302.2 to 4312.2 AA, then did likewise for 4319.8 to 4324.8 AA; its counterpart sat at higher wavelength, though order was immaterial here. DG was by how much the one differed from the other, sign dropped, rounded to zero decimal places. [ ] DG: 13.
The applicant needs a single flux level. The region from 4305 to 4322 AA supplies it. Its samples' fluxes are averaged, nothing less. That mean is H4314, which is 32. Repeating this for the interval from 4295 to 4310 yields 24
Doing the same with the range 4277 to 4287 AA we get 34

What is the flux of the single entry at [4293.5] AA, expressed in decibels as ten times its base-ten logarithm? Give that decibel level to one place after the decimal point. 15.2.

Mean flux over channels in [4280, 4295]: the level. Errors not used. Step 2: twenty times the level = 631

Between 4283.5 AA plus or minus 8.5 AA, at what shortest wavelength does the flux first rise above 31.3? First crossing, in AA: 4278.5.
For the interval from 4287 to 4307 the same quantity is 4293.5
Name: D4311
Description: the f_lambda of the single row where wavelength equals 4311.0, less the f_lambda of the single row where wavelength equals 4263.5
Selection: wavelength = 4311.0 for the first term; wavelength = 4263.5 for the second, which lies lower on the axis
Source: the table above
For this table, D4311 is -15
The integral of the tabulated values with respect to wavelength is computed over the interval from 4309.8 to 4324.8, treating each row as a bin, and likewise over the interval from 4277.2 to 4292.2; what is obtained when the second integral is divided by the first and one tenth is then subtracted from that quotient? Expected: 0.830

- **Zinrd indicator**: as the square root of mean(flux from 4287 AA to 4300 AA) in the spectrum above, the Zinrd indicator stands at 5.4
